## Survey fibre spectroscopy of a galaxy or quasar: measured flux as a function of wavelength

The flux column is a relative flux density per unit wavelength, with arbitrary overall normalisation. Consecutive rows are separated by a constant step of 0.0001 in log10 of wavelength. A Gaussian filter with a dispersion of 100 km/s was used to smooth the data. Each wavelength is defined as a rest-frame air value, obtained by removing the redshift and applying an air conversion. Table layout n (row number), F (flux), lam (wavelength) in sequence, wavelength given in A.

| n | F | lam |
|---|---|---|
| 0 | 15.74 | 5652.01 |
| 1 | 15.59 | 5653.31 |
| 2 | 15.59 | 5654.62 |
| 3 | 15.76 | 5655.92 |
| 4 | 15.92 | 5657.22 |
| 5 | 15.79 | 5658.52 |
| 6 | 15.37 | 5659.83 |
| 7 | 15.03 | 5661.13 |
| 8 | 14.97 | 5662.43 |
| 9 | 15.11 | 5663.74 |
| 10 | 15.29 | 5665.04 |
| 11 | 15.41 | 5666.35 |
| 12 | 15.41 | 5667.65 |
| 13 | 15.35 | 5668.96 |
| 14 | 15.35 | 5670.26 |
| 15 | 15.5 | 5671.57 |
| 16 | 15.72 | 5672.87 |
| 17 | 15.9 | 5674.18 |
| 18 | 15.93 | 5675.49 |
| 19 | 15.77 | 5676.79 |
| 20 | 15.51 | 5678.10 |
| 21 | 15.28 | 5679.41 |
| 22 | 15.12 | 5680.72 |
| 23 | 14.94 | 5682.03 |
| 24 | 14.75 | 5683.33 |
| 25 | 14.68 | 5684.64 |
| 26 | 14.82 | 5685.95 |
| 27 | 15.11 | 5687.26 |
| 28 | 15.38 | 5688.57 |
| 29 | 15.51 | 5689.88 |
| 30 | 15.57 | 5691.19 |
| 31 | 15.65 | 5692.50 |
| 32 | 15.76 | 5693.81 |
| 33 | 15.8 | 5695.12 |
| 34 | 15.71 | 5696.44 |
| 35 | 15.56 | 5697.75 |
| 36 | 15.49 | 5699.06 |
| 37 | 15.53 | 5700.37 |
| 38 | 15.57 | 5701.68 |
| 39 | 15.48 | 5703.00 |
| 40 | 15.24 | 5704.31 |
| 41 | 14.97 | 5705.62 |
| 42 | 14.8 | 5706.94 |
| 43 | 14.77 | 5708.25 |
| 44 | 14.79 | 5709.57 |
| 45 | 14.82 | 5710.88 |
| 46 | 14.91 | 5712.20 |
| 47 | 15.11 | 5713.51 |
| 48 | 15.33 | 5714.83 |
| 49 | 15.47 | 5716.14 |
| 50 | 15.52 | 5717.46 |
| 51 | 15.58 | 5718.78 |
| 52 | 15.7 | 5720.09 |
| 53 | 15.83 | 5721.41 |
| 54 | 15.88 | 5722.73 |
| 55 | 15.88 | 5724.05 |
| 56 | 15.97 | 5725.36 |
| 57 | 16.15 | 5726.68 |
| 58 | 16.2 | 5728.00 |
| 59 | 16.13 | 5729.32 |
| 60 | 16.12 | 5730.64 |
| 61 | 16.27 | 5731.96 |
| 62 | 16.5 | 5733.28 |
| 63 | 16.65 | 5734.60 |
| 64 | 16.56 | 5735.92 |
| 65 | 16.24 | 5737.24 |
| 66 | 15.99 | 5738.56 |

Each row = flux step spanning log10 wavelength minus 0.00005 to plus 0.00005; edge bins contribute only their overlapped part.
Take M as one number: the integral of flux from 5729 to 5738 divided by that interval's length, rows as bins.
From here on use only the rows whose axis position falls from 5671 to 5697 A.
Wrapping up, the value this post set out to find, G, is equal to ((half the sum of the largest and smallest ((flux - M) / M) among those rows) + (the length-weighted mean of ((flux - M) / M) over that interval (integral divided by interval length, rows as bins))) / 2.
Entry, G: -0.061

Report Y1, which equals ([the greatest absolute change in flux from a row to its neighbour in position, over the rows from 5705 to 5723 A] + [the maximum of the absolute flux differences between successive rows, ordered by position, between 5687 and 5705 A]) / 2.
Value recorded 0.245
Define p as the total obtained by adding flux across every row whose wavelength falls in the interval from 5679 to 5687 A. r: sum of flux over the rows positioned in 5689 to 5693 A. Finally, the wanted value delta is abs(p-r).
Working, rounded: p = 90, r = 47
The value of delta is 43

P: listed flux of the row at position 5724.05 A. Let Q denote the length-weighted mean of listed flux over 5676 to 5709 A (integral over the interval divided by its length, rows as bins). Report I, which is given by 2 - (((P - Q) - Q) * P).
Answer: 236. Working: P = 15.88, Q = 15.3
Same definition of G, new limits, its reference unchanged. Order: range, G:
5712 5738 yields -0.031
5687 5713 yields -0.065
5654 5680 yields -0.054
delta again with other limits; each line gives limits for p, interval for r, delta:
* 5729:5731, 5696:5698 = 1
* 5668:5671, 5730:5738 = 68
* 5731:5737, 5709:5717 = 24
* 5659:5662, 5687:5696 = 78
